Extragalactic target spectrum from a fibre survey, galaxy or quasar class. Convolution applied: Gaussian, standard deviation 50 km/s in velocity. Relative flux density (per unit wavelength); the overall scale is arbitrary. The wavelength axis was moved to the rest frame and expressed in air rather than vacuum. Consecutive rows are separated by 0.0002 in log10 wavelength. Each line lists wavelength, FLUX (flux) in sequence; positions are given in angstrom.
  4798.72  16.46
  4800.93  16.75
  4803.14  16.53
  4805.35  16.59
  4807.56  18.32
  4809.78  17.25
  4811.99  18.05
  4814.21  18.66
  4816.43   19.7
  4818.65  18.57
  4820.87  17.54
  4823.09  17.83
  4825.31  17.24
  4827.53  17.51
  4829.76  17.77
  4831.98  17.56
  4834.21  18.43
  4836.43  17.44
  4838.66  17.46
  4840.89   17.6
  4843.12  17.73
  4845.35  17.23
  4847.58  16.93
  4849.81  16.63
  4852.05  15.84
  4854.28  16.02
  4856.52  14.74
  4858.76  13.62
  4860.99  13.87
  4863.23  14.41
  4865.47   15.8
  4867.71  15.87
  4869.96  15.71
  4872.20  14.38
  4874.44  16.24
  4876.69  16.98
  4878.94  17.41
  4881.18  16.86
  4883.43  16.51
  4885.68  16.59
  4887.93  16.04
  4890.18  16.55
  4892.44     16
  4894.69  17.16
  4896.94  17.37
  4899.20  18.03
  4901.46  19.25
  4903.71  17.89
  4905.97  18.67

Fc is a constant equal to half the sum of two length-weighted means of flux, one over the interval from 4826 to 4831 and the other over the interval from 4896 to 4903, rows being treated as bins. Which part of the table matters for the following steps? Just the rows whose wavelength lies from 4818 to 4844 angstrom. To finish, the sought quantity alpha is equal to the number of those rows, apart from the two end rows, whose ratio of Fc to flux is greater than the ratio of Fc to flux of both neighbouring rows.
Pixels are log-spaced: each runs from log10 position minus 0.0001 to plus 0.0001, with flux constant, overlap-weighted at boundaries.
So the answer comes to 4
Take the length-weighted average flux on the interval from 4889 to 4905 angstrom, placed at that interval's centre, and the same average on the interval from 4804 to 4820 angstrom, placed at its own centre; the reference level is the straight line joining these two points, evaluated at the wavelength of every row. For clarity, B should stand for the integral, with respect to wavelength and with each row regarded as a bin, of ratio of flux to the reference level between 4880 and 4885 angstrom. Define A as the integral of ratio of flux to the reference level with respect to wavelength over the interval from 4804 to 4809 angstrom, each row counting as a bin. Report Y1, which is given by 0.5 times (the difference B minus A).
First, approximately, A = 4.8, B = 4.75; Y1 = -0.02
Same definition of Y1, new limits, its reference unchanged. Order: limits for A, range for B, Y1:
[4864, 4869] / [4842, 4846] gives -0.26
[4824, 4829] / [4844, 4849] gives -0.02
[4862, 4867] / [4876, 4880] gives -0.18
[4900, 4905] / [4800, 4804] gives -0.83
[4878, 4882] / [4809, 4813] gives 0.00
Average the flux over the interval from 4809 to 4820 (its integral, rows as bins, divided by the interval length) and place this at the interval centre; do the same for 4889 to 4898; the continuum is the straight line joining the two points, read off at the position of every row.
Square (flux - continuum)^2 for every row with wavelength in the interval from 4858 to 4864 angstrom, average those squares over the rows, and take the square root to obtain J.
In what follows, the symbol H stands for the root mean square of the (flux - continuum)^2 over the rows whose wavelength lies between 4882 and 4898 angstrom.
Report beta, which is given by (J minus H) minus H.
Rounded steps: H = 0.4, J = 12.6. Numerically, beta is 11.8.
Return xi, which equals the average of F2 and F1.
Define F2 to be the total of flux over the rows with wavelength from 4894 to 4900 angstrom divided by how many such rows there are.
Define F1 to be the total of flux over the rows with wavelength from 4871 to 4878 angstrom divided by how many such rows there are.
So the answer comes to 16.7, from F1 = 15.9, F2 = 17.5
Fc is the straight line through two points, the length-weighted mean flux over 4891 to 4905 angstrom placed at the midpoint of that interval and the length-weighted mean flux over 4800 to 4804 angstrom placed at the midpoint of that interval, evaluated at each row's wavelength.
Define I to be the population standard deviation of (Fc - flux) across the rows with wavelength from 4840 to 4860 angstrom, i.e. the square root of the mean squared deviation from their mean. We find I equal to 1.35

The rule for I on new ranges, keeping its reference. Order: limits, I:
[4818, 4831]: 0.44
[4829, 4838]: 0.38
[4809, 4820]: 0.78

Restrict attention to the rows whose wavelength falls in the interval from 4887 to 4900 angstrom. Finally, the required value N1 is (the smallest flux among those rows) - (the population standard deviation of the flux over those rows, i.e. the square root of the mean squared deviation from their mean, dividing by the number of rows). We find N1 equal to 15.3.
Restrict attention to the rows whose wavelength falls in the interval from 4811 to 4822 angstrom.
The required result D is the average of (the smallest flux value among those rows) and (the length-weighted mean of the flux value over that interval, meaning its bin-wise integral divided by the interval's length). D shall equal 18.0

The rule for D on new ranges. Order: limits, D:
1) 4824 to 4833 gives 17.4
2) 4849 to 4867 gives 14.4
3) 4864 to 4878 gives 15.1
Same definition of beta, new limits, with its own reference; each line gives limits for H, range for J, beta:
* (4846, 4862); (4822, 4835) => -16.0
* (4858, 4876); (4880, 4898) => -16.3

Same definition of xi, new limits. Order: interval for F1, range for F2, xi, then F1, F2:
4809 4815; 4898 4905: 18.2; 18.0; 18.4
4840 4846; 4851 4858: 16.5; 17.5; 15.5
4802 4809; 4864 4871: 16.5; 17.1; 15.8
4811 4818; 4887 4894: 17.5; 18.8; 16.2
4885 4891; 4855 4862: 15.2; 16.4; 14.1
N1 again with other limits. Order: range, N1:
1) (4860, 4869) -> 13.0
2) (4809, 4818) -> 16.4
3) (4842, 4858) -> 13.8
